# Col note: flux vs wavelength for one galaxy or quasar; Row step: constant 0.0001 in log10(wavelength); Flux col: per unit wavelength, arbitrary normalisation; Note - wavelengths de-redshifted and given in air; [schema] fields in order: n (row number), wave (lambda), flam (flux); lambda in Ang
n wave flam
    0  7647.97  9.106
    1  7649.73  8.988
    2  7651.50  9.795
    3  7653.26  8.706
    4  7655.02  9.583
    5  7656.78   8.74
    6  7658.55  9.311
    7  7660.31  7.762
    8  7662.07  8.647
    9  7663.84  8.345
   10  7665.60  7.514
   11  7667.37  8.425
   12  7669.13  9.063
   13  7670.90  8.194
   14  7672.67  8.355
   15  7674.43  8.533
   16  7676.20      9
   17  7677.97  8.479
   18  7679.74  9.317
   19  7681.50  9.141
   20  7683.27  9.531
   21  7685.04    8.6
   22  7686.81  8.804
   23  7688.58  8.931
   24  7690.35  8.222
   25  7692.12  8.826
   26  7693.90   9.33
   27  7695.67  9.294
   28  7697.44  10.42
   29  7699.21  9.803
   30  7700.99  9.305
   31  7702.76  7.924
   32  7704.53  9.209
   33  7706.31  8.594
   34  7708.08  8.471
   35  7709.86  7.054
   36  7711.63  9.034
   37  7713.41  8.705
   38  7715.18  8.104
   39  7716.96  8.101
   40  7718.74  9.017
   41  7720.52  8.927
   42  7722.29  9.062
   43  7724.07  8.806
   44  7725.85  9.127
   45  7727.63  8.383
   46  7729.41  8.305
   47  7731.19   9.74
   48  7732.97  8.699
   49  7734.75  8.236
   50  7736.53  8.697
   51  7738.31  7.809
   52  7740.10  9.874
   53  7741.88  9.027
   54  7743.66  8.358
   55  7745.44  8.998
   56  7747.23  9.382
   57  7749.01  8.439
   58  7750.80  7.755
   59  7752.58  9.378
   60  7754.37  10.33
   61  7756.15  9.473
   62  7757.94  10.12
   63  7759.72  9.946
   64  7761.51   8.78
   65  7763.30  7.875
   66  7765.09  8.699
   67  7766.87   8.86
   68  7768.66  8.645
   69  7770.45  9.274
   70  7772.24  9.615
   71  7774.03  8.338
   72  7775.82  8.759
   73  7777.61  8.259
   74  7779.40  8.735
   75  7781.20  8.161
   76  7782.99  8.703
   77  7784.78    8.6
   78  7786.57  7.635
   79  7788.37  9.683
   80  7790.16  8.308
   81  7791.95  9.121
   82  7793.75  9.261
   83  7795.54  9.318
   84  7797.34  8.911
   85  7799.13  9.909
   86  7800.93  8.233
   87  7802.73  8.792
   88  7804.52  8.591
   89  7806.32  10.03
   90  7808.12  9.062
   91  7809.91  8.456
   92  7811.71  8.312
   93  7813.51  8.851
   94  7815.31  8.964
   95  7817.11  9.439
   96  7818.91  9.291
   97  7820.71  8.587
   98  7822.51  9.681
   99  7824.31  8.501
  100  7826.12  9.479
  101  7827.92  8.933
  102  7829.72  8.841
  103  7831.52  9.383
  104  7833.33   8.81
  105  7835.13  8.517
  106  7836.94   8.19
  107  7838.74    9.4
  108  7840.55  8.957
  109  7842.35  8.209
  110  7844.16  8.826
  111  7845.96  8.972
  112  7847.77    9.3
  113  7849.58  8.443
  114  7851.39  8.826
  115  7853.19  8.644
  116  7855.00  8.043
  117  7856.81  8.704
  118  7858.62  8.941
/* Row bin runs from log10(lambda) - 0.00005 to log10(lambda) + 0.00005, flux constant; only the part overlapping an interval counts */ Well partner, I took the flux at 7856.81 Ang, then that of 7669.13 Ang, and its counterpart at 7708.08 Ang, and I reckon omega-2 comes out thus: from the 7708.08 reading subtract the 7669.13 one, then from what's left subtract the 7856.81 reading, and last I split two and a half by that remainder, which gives -0.27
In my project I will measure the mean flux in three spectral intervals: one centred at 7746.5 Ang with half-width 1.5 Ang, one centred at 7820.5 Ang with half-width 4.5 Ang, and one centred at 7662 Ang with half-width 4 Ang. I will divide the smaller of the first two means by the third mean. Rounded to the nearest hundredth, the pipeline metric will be 1.09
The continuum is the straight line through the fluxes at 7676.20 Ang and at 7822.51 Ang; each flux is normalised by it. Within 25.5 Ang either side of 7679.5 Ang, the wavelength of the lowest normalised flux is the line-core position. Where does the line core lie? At 7665.60 Ang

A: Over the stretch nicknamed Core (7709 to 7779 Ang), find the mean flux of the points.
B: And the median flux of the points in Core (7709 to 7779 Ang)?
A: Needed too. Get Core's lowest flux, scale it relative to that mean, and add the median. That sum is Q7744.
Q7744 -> 9.58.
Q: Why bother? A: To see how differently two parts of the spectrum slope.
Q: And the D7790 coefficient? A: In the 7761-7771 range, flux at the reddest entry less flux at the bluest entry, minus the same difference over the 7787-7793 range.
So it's 1.1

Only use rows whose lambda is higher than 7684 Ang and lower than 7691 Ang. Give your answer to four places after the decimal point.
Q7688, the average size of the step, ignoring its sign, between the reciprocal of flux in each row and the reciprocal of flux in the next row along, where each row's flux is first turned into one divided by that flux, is 0.0047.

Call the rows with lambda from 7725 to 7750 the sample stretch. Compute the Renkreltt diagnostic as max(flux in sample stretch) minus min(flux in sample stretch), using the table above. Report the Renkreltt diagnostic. 2.1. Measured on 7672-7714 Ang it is 3.4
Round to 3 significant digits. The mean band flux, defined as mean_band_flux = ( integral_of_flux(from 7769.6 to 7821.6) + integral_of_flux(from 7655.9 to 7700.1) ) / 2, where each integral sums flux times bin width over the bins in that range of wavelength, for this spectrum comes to 426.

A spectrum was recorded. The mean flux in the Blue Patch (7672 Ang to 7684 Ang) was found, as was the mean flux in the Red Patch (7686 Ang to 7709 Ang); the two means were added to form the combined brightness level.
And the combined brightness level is 17.9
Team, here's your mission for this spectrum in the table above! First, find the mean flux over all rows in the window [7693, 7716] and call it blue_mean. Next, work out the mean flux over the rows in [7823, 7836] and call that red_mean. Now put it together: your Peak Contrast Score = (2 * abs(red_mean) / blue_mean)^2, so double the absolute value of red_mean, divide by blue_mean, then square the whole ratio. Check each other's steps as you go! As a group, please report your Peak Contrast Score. 4.1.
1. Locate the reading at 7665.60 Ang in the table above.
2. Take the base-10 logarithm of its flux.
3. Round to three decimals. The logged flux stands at 0.876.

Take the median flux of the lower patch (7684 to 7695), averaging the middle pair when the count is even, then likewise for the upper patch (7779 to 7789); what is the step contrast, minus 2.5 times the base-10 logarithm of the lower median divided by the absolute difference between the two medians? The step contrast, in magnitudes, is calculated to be -4.3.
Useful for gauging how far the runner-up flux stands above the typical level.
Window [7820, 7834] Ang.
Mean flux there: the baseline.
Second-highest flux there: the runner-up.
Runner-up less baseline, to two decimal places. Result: 0.45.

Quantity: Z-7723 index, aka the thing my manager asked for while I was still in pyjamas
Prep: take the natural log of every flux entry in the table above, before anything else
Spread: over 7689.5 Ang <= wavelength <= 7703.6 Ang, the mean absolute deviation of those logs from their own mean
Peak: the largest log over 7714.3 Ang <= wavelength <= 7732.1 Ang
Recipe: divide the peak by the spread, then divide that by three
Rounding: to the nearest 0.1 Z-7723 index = 11.1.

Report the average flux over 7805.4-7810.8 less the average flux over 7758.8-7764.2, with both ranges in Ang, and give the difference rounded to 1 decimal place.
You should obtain 0.3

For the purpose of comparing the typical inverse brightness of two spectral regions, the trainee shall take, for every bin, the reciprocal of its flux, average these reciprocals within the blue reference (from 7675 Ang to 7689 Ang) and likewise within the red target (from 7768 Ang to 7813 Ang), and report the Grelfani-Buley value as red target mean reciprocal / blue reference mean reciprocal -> 1.02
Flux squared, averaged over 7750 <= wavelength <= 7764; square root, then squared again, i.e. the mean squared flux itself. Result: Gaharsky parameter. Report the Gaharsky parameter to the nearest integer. 86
